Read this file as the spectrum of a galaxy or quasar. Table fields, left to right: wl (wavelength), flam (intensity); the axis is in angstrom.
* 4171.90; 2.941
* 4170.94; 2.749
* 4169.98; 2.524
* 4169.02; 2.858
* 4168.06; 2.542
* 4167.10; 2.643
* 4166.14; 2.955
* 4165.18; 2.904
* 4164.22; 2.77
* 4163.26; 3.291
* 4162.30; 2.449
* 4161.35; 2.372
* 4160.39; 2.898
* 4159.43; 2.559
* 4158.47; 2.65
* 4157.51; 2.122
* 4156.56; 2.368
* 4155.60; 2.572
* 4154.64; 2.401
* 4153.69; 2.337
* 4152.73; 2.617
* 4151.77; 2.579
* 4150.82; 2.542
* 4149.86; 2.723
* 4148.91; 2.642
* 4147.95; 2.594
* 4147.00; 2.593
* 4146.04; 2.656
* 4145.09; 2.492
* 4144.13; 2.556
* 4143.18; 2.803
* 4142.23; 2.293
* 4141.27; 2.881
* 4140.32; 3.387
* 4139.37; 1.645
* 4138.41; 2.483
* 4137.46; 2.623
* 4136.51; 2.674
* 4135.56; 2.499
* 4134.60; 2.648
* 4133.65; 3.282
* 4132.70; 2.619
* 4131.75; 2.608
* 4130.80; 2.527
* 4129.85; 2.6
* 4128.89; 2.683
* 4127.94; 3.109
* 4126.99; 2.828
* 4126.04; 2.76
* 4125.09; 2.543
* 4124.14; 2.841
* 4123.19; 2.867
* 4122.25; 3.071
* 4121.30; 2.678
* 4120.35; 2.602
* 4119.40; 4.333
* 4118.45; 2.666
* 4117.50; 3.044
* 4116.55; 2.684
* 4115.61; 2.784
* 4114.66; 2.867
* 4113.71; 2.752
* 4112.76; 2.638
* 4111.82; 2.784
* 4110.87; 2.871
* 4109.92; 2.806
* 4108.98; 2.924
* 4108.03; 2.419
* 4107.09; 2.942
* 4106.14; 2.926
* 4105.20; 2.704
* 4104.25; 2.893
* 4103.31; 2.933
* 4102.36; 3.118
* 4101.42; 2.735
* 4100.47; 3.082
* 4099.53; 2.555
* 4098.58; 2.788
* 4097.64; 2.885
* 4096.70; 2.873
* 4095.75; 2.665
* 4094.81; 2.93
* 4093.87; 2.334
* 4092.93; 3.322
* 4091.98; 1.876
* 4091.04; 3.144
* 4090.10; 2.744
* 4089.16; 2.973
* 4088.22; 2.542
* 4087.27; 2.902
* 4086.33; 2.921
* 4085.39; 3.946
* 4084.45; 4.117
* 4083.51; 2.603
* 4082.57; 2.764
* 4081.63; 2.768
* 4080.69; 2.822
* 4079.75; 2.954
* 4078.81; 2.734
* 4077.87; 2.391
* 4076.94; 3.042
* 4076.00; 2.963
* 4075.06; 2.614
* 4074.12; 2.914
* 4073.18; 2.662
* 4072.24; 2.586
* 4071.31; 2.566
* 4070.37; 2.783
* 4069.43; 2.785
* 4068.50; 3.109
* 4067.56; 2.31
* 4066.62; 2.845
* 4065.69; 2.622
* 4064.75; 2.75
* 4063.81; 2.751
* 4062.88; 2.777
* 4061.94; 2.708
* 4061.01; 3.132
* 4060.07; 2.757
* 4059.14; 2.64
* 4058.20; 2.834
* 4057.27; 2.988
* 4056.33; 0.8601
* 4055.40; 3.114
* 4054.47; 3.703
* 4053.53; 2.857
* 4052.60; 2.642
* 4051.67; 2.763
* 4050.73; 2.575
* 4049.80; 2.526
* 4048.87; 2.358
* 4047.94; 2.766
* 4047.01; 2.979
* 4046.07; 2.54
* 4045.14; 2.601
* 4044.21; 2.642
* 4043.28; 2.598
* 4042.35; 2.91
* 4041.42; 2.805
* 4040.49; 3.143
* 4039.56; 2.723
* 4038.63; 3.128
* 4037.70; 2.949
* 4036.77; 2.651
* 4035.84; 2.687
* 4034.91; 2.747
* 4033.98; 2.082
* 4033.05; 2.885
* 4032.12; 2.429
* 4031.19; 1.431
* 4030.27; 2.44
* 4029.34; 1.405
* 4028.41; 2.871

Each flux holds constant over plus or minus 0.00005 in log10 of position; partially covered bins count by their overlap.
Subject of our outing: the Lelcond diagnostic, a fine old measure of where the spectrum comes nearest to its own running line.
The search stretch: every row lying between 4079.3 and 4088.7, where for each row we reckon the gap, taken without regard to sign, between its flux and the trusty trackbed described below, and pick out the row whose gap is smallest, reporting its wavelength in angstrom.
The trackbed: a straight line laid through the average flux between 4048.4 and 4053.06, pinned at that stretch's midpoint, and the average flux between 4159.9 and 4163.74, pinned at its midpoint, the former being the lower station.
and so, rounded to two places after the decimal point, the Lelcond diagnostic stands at 4083.51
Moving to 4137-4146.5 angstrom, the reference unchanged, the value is 4146.04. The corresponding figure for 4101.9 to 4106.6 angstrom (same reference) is 4105.20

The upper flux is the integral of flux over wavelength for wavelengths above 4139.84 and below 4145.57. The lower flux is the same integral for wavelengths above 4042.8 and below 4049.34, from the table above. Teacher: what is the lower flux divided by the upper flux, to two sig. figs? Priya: 1.1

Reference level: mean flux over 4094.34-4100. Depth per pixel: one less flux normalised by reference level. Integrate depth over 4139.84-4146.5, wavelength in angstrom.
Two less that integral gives 1.9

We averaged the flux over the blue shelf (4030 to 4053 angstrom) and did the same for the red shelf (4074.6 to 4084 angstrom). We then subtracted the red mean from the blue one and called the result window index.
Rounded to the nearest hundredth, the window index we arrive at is -0.13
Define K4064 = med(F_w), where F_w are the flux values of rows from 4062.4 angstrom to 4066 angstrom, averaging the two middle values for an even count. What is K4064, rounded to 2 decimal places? 2.75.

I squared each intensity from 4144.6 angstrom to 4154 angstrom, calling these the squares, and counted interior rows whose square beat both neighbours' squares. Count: 3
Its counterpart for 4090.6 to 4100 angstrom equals 3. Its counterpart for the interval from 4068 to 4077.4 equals 1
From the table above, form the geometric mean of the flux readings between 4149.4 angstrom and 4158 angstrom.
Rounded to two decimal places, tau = 2.47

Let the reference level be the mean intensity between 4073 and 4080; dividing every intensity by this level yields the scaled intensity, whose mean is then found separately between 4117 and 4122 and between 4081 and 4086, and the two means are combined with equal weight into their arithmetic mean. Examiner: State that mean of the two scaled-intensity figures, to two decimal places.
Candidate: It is 1.13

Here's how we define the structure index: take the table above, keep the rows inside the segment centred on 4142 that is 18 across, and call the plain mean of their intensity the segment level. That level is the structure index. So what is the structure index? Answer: 2.63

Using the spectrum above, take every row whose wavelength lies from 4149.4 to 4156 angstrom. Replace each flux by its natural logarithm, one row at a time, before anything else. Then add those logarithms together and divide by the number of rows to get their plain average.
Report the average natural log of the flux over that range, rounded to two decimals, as 0.93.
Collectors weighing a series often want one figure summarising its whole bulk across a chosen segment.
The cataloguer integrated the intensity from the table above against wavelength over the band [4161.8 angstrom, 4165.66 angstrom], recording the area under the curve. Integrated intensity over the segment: 11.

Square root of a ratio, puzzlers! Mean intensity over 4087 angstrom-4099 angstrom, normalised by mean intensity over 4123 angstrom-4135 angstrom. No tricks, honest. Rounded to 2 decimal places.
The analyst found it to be 1.00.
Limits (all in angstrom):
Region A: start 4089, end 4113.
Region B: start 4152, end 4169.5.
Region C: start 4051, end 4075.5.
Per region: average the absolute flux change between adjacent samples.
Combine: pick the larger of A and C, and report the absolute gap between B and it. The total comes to 0.13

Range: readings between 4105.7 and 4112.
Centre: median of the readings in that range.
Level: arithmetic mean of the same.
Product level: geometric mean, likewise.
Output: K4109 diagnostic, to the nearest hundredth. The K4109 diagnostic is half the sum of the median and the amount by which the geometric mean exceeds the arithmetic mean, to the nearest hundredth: 1.43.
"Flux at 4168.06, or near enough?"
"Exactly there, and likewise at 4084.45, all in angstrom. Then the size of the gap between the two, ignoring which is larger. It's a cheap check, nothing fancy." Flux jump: 1.6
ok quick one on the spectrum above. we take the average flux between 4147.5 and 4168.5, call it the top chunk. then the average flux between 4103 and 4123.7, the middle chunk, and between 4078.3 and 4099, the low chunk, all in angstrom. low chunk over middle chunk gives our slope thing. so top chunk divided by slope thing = 2.60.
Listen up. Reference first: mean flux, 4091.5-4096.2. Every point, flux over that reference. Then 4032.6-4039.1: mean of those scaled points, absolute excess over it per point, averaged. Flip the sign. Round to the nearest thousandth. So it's -0.085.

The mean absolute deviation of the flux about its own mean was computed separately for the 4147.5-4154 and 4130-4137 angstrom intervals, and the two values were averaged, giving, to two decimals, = 0.12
